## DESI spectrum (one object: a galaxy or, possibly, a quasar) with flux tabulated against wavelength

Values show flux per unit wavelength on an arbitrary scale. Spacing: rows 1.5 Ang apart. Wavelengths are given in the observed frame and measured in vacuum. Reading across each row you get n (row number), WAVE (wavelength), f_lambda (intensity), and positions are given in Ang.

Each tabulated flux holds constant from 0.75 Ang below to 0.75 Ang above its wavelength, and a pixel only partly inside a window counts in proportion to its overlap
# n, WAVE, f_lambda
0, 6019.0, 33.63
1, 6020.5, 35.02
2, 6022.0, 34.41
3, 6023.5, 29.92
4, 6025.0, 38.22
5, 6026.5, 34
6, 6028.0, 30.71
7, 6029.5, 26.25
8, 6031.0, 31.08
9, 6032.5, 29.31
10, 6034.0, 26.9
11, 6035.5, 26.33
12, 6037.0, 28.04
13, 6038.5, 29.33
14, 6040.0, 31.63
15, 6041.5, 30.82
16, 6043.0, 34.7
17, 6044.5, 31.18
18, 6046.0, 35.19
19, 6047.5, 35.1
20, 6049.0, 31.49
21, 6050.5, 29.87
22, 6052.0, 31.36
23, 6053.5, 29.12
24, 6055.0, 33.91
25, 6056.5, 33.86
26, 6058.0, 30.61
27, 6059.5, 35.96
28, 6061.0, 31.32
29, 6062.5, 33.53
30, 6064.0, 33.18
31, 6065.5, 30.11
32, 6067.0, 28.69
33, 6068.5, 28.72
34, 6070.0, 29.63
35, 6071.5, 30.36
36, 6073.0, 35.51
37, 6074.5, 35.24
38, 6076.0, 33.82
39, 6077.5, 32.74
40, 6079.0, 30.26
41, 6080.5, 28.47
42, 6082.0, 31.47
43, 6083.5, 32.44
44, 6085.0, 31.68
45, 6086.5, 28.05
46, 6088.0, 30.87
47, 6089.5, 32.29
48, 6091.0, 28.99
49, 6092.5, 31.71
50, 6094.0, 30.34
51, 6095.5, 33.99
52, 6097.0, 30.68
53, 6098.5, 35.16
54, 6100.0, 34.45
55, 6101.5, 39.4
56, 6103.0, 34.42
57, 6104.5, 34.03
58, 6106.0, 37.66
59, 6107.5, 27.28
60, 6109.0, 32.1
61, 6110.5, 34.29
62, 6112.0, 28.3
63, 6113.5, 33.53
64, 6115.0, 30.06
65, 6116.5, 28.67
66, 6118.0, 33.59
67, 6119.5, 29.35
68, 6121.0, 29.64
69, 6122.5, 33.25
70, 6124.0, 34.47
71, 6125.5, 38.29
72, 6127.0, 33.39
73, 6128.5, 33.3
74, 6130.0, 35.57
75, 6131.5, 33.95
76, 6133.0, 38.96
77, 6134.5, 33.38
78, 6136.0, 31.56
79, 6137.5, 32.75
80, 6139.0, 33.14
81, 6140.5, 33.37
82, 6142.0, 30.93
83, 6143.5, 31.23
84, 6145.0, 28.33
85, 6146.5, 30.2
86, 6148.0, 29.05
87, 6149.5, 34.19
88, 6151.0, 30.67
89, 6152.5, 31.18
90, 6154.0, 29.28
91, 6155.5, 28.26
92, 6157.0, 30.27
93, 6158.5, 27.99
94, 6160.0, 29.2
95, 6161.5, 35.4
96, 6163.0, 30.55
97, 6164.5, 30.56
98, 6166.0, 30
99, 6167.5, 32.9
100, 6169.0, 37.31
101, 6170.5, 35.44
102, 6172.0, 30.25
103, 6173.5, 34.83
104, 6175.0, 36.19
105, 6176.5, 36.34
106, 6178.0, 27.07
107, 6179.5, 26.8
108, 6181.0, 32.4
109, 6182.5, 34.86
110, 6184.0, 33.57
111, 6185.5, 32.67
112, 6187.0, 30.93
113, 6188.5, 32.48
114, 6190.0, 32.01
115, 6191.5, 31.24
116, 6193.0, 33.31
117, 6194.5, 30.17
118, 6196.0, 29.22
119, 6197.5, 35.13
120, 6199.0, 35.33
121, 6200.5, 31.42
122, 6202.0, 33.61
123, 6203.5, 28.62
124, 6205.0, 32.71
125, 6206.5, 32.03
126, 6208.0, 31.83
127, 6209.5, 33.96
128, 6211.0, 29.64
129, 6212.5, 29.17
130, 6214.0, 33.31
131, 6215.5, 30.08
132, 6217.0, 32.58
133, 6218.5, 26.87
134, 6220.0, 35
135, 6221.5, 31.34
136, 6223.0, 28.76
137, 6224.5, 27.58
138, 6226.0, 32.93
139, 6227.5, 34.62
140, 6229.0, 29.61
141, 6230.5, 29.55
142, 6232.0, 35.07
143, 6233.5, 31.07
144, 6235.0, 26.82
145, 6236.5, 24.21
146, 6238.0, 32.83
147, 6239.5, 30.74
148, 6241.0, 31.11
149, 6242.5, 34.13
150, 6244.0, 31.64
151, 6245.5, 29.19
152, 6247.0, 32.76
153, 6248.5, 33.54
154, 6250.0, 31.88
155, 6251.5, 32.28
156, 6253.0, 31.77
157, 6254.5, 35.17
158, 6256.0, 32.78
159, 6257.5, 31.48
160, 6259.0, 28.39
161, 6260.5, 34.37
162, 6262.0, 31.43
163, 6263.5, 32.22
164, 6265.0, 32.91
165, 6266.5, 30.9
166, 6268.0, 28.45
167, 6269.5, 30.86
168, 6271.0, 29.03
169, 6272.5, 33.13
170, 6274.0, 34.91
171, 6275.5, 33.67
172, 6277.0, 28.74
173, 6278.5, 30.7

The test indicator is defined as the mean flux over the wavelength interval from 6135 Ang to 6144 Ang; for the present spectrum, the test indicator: 32.2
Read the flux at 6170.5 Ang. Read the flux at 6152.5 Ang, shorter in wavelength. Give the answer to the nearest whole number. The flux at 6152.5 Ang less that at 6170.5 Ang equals -4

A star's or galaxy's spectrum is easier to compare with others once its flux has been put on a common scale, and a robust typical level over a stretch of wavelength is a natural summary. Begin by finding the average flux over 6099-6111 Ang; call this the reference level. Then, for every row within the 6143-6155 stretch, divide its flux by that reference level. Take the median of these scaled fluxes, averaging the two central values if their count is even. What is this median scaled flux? 0.89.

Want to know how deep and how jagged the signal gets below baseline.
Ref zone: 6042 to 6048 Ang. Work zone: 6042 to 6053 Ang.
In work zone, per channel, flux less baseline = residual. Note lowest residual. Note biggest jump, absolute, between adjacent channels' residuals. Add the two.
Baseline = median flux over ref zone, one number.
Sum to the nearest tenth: -1.0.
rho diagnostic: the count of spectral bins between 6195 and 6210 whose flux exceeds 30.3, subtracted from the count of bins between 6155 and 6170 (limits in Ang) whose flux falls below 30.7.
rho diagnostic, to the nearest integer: -1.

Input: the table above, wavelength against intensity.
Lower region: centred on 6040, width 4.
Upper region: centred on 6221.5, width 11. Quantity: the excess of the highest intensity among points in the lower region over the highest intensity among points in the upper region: -3.4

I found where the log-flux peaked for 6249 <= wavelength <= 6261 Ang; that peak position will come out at 6254.5 Ang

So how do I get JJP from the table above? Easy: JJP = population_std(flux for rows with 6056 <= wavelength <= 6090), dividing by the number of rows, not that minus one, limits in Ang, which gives 2.2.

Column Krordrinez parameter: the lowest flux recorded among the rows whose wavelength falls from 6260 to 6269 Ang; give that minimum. 28.45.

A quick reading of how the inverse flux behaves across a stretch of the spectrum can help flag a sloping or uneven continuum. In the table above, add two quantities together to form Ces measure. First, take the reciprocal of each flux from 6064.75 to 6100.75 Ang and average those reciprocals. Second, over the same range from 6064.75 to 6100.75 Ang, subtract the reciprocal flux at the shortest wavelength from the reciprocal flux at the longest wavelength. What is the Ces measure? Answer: 0.028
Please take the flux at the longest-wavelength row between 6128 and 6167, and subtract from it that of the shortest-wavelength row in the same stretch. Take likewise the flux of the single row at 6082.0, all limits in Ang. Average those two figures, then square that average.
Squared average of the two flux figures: 198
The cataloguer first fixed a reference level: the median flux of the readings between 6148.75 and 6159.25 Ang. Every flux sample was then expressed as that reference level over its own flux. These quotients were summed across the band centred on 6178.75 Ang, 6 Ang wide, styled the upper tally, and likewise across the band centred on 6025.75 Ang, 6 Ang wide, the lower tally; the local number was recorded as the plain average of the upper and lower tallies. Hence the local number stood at 3.85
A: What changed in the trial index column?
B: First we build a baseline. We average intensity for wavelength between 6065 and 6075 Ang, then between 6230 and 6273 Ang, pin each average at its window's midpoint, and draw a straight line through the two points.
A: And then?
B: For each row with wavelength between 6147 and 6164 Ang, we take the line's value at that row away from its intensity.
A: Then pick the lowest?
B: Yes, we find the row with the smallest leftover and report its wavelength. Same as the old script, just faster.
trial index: 6158.5 Ang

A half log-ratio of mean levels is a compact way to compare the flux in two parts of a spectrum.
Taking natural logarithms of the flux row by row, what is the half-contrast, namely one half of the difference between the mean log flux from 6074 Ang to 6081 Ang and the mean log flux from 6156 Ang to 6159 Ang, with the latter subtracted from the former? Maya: 0.05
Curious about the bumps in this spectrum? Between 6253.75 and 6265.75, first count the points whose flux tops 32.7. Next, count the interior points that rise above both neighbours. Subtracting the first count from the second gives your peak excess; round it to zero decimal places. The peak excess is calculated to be -3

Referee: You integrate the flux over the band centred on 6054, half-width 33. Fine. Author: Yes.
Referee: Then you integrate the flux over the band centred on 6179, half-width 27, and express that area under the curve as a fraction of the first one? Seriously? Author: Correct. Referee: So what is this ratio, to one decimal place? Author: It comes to 0.8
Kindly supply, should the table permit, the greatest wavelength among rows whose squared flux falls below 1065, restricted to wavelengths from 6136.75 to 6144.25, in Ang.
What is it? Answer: 6143.5 Ang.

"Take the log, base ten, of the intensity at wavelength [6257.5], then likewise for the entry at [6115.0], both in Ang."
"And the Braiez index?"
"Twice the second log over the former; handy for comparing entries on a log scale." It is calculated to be 1.97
